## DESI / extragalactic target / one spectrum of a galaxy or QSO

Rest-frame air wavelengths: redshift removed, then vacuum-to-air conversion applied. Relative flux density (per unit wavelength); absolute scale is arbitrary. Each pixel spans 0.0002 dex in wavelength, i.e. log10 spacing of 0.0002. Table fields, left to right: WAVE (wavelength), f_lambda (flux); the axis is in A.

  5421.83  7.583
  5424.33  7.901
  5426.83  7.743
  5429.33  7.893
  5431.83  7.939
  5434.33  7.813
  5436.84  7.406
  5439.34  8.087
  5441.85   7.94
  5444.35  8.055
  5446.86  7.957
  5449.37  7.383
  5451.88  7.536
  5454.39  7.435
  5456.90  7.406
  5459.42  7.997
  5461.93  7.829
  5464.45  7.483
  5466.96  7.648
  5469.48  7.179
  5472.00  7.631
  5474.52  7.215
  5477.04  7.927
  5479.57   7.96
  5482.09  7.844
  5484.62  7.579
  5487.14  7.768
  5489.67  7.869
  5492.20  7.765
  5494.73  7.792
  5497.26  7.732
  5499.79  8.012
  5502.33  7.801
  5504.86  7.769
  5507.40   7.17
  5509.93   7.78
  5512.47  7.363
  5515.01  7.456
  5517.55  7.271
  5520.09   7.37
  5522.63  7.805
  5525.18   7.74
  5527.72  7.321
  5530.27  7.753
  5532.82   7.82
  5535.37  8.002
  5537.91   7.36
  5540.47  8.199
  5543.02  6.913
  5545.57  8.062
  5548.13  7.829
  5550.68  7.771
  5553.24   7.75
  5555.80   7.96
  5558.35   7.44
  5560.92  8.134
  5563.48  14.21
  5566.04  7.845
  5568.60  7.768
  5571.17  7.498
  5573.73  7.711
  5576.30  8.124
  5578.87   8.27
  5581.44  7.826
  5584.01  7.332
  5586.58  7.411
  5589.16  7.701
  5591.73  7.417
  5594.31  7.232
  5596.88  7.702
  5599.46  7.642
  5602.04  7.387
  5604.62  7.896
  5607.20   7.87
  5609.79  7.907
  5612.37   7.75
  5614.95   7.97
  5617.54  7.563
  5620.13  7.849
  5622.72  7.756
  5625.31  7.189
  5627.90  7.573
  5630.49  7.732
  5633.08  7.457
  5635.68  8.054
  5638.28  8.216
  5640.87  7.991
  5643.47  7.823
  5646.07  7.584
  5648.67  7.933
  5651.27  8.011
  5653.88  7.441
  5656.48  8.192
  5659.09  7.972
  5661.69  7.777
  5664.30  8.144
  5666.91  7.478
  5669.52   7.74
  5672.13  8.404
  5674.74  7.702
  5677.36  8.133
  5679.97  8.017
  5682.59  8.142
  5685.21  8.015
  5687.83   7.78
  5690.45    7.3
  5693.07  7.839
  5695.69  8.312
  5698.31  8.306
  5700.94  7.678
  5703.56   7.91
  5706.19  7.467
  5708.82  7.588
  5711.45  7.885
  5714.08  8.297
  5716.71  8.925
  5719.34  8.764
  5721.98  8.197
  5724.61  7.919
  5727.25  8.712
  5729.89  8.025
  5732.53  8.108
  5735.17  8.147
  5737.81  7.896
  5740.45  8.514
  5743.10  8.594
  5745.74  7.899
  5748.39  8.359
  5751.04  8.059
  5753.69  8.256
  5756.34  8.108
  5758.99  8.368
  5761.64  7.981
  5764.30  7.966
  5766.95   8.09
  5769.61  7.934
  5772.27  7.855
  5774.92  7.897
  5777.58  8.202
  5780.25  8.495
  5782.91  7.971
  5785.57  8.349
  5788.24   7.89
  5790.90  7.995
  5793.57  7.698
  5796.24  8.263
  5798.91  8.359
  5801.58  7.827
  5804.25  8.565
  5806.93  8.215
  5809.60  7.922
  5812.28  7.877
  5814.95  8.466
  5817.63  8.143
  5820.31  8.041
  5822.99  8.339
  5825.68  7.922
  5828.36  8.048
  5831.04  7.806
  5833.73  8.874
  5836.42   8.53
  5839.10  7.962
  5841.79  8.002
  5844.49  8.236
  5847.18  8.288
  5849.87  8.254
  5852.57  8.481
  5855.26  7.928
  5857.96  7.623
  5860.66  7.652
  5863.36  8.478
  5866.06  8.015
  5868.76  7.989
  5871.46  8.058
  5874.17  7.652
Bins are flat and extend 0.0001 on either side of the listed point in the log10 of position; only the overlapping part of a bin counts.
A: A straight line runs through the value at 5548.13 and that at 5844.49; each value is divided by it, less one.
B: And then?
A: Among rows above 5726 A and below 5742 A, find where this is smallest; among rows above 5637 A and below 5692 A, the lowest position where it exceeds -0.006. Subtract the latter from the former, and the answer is 99.5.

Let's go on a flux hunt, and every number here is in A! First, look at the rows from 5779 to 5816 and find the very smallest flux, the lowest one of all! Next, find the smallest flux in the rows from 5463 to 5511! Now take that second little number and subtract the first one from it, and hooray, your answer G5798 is -0.5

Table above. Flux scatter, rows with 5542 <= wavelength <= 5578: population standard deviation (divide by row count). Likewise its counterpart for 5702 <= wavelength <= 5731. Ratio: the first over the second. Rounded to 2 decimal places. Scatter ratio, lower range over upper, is 3.70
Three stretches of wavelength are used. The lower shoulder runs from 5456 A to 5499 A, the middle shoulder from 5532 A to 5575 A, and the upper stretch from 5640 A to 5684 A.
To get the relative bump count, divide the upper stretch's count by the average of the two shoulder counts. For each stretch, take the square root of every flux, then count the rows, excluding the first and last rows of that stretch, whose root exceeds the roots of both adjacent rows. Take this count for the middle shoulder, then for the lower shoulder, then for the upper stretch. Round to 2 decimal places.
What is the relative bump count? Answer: 0.91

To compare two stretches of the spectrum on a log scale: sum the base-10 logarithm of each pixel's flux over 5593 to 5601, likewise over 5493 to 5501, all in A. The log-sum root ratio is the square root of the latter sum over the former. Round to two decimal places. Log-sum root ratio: 1.01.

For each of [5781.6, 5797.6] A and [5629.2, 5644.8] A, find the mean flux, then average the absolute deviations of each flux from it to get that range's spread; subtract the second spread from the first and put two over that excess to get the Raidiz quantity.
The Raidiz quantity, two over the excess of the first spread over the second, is -88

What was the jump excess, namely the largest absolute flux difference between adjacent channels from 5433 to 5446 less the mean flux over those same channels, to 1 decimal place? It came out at -7.2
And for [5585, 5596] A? -7.2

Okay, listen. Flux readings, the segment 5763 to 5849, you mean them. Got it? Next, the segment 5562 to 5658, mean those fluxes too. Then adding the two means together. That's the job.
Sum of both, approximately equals 16.0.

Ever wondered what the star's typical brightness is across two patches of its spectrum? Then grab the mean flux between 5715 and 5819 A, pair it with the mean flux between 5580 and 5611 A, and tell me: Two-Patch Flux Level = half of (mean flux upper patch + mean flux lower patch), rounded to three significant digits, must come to 7.89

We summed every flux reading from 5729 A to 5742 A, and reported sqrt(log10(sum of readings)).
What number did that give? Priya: 1.27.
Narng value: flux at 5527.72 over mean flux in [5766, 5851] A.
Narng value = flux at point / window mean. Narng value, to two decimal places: 0.90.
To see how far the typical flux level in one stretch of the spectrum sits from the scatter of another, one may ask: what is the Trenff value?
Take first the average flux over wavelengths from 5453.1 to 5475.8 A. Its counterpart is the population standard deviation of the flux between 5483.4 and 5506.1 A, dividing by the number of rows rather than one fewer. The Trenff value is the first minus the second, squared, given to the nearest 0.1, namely 55.2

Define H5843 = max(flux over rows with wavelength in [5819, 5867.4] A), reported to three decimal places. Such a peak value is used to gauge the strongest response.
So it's 8.874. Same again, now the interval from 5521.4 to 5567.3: 14.210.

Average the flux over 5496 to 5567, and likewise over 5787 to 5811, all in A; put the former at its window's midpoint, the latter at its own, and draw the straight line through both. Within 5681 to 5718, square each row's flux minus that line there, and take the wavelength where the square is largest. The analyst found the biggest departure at 5716.71 A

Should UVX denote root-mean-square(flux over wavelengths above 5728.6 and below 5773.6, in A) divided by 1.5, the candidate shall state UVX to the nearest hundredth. 5.42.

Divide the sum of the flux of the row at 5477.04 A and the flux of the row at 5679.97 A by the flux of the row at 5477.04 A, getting 2.01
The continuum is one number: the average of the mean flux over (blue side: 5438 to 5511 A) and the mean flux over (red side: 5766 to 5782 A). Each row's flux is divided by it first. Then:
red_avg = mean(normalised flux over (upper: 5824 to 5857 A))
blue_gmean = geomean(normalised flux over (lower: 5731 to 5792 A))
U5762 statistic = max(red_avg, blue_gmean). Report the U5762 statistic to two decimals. 1.04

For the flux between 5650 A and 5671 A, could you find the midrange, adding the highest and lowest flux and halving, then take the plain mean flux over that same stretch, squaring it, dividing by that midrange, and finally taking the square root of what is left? 2.81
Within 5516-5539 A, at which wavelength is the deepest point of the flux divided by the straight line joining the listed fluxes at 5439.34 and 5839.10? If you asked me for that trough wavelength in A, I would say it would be 5517.55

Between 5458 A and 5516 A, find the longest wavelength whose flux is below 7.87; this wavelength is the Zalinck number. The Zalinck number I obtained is 5515.01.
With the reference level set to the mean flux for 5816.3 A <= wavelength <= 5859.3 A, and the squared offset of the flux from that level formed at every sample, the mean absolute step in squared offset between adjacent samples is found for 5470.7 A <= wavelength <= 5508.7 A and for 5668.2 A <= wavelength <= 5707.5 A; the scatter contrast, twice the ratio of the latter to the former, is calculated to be 1.7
